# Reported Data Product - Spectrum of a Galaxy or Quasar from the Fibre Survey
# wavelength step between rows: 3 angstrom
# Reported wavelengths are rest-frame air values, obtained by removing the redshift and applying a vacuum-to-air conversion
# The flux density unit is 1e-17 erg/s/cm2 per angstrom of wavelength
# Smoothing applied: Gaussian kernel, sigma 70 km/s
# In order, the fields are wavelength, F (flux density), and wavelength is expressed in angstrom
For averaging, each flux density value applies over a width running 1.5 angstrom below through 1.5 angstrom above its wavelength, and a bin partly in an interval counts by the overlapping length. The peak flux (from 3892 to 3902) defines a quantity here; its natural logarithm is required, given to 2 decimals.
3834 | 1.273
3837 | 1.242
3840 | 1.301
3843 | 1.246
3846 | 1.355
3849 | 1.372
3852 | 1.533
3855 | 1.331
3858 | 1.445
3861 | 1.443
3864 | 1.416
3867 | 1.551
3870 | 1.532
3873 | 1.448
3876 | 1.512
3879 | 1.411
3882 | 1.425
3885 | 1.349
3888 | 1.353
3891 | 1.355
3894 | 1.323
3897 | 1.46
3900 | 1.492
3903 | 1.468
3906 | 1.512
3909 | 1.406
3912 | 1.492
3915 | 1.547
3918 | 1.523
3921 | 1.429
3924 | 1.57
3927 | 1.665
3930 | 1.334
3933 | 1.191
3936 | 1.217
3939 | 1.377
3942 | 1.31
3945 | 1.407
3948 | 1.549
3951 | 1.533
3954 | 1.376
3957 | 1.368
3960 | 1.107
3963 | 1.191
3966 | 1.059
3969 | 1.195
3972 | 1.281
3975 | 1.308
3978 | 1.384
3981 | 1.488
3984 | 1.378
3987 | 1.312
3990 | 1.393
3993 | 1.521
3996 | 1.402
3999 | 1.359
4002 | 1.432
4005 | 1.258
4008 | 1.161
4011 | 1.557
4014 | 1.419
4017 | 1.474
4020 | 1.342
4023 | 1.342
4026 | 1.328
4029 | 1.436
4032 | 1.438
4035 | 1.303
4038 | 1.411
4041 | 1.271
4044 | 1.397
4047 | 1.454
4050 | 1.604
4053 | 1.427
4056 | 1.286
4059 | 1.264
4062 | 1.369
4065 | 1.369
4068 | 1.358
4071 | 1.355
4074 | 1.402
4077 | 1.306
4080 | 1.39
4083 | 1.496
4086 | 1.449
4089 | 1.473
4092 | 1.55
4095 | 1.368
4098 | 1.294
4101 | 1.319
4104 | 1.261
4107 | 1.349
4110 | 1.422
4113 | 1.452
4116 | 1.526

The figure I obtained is 0.40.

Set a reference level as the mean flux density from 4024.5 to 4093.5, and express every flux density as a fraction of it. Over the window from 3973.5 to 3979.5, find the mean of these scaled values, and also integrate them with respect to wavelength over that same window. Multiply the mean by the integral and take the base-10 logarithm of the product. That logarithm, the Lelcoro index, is 0.75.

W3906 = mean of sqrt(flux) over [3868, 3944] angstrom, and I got 1.19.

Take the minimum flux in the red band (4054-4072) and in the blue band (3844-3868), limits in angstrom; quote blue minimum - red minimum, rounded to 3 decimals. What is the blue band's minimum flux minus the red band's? 0.067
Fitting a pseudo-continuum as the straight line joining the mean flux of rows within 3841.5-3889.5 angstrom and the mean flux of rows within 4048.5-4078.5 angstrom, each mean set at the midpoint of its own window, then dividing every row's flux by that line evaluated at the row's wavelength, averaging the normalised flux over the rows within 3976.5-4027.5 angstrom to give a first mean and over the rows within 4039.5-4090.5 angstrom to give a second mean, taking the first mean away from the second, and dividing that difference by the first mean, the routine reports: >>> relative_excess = 0.016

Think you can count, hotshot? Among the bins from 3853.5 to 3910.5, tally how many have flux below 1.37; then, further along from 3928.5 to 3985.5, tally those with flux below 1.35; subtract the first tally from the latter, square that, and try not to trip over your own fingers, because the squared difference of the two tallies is 25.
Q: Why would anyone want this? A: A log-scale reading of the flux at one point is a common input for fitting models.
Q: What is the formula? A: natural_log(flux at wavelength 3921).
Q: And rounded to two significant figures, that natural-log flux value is 0.36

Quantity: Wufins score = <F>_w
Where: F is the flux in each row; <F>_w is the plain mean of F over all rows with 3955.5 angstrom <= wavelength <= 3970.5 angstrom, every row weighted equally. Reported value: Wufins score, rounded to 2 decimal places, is 1.18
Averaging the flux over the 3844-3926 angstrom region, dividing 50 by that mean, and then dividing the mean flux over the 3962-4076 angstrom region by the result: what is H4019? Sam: 0.0394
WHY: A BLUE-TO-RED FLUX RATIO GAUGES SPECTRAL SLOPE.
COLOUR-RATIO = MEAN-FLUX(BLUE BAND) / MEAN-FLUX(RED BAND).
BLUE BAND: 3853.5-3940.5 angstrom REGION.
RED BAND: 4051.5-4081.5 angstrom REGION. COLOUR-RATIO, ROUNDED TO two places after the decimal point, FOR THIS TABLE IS 1.06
